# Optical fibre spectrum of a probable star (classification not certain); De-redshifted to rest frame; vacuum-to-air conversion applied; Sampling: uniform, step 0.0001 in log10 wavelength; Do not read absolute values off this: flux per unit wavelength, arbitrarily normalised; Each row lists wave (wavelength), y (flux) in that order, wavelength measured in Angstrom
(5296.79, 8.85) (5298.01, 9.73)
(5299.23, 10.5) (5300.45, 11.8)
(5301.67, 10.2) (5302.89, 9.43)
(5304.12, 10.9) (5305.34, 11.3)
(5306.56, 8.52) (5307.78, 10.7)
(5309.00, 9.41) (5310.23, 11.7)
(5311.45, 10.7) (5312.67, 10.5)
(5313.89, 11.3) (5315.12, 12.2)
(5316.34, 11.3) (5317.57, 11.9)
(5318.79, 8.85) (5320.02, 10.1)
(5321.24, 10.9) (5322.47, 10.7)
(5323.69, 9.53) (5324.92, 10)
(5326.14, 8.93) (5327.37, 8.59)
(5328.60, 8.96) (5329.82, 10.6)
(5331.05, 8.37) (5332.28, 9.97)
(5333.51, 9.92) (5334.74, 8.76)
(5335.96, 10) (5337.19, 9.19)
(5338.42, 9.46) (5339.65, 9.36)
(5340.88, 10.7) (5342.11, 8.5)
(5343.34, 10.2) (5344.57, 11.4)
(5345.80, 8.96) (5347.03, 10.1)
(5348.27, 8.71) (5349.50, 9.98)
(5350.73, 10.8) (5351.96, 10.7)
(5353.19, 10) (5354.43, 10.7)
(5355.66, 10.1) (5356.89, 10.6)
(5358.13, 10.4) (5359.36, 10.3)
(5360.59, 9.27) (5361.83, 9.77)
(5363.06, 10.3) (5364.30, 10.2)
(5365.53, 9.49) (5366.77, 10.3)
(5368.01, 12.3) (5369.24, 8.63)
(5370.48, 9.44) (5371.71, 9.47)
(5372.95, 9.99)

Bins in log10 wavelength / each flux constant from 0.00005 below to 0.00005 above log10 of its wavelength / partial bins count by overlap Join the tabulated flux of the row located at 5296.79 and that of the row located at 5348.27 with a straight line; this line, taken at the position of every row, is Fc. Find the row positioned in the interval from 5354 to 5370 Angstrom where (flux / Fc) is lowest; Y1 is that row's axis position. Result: 5369.24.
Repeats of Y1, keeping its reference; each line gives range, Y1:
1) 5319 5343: 5331.05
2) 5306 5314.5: 5306.56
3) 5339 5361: 5342.11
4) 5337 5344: 5342.11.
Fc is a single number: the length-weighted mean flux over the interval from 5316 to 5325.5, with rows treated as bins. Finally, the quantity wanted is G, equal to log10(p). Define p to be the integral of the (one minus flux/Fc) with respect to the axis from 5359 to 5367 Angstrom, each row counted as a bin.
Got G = -0.45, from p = 0.356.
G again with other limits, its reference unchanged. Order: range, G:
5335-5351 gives -0.01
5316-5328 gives -0.42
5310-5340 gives -0.03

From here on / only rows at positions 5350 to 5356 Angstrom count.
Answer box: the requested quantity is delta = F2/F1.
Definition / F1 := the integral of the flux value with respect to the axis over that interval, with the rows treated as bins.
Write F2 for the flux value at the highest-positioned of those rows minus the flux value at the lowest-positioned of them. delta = -0.011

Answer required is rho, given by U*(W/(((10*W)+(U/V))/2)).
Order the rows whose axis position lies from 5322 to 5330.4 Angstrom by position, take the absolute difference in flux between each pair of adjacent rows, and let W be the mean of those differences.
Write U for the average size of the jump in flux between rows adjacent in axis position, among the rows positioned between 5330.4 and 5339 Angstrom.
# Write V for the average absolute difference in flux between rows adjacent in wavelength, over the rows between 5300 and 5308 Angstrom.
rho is 0.16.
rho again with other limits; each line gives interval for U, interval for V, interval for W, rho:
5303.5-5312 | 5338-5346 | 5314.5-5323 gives 0.30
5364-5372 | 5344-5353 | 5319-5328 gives 0.23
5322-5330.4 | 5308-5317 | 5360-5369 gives 0.15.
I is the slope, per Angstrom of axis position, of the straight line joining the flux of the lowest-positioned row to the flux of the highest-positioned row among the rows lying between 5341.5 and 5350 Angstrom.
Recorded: 0.20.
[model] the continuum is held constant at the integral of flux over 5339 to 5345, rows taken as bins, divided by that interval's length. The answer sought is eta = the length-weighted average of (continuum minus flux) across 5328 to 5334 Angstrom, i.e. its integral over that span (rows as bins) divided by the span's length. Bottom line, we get 0.4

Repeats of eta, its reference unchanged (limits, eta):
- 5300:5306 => -0.7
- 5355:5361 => -0.2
